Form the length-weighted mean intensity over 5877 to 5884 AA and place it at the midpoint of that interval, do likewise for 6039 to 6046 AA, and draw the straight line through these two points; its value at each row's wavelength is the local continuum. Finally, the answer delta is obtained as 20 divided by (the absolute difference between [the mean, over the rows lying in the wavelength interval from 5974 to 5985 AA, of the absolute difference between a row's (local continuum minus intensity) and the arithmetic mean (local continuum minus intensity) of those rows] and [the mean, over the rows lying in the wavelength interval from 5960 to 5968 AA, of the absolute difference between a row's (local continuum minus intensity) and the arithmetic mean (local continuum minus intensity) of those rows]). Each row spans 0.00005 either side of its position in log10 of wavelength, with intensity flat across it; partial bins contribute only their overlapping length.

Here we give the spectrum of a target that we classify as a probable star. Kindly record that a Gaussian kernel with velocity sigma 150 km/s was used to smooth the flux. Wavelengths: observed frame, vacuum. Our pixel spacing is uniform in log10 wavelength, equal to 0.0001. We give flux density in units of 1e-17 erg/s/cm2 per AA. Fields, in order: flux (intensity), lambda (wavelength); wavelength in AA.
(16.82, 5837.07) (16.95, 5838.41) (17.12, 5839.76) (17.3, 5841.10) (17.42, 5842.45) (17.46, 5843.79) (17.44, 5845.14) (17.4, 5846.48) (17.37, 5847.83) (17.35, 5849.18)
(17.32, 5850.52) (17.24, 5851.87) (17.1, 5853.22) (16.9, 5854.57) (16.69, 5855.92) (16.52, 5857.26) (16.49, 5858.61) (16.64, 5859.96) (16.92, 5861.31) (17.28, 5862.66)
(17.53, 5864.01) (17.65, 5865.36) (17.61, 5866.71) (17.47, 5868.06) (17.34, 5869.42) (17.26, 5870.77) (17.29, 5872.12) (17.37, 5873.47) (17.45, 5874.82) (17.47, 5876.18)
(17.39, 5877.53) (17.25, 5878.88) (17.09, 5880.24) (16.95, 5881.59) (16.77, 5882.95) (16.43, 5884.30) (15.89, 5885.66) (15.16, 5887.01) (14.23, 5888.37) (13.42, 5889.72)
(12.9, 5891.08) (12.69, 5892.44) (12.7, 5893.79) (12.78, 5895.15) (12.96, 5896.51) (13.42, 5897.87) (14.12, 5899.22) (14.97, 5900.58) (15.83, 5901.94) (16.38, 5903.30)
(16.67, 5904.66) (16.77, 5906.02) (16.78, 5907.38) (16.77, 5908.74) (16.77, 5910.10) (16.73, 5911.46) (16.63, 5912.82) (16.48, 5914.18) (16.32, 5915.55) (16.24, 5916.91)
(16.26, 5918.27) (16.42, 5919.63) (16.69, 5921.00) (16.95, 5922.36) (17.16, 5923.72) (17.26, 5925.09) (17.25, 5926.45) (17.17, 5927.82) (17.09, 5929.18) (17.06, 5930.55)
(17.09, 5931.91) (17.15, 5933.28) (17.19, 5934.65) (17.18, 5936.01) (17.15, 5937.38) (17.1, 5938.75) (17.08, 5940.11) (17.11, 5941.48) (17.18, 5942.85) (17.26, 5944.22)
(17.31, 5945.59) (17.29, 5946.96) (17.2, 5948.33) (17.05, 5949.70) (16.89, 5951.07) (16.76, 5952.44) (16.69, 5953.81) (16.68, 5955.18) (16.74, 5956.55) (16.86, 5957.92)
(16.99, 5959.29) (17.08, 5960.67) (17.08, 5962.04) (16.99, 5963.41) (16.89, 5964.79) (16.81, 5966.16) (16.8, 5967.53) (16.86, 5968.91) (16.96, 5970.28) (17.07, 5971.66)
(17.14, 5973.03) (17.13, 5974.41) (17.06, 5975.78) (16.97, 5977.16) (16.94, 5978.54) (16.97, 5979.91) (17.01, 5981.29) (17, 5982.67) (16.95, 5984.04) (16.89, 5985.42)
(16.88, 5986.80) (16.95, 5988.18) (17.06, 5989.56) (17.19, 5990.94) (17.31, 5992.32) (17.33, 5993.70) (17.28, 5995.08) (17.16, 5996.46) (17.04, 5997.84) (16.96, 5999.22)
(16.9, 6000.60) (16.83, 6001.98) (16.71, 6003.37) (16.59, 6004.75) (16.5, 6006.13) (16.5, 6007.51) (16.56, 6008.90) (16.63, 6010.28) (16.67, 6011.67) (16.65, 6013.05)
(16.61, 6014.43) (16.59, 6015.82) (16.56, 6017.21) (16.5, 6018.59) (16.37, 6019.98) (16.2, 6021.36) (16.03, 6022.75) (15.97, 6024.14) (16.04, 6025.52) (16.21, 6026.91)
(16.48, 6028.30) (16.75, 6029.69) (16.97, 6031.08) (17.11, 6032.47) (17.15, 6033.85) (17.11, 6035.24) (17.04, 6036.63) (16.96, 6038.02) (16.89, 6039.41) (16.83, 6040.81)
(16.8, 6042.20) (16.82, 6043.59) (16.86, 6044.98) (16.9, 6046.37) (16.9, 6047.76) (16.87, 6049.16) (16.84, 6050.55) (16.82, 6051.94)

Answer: 332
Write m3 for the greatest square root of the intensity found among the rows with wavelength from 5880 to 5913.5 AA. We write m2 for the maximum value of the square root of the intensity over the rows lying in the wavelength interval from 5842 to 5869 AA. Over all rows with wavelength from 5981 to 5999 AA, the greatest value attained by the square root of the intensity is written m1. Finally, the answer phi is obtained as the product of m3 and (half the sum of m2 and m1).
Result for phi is 17.29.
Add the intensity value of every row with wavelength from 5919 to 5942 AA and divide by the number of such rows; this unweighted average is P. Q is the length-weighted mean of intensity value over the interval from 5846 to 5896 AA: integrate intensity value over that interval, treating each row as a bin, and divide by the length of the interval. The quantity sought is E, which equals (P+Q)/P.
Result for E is 1.96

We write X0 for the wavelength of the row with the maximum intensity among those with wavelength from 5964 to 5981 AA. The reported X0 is 5973.03 AA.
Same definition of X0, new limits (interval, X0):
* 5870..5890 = 5876.18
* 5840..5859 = 5843.79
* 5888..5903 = 5901.94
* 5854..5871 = 5865.36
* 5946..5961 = 5946.96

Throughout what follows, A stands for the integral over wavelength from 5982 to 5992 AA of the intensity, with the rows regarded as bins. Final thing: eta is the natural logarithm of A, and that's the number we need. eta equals 5.1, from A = 170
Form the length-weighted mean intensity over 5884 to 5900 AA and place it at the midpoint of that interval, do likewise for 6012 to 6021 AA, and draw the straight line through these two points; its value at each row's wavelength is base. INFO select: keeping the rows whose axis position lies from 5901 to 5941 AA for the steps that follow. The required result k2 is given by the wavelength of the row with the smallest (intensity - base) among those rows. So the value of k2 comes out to 5901.94 AA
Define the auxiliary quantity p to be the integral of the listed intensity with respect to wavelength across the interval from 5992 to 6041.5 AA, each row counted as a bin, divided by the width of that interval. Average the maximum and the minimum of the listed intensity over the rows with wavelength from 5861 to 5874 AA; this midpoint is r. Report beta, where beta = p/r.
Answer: 0.97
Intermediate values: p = 16.7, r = 17.3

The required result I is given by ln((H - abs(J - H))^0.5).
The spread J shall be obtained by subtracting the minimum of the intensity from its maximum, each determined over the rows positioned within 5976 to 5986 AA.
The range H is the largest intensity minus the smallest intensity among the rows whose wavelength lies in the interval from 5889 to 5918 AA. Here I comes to -1.06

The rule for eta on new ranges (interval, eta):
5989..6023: 6.3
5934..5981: 6.7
